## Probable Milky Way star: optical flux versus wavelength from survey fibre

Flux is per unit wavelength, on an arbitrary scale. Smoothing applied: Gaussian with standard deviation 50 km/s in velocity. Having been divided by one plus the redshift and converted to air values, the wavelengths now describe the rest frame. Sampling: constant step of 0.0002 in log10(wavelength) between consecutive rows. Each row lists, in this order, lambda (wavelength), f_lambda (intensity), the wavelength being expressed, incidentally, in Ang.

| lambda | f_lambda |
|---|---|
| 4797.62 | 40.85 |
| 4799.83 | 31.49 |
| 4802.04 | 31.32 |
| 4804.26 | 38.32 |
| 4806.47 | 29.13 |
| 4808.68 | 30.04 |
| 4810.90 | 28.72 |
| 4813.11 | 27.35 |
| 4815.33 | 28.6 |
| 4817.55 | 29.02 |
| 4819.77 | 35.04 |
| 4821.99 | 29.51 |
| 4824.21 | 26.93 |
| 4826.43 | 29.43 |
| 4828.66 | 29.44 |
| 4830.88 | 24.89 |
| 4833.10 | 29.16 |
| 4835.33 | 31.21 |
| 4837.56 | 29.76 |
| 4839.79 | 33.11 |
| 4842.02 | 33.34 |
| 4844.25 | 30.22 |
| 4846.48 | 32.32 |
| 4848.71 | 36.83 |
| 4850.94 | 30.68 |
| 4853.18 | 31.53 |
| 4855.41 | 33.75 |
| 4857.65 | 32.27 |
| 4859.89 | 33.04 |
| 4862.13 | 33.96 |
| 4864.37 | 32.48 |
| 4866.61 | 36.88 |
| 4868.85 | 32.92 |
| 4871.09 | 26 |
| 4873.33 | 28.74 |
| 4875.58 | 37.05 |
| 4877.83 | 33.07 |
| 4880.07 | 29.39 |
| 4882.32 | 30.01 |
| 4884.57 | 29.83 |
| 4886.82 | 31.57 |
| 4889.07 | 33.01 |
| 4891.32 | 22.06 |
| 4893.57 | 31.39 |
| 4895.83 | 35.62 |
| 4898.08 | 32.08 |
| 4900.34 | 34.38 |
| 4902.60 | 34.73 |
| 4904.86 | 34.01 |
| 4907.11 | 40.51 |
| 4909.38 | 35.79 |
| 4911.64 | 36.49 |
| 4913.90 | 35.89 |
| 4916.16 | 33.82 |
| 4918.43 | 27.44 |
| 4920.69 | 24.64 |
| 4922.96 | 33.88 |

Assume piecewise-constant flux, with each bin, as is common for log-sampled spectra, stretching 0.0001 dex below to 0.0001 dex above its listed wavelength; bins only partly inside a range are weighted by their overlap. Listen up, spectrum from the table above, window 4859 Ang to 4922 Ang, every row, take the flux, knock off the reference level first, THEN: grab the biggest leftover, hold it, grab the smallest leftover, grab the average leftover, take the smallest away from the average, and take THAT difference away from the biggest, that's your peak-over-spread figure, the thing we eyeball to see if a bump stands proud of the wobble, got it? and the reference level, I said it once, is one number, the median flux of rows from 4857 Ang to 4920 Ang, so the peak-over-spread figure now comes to -2.8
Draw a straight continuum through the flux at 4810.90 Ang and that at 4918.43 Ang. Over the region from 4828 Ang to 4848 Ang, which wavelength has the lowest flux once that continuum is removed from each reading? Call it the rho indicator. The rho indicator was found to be 4830.88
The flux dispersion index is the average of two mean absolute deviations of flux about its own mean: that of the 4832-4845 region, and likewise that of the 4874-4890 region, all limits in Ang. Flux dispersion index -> 1.73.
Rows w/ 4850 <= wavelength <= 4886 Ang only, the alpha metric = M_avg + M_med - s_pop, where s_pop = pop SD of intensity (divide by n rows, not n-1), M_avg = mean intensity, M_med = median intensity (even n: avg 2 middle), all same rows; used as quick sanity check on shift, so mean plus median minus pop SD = 61.6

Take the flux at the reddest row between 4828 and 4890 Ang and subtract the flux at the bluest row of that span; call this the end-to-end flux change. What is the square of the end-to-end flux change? 13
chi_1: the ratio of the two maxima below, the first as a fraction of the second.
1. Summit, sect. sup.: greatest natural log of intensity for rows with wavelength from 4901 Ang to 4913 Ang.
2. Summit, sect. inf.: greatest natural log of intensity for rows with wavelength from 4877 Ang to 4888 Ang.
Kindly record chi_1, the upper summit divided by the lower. 1.06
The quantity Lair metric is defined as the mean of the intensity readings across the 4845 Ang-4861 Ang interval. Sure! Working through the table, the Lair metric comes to 32.9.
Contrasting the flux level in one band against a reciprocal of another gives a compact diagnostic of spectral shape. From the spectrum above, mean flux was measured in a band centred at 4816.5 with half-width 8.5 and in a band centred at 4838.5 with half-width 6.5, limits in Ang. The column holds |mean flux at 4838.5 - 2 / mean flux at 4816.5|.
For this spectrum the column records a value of 31.1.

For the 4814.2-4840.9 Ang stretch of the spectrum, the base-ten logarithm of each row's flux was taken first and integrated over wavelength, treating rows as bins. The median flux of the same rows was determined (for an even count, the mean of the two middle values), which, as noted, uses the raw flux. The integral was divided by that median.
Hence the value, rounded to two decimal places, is 1.33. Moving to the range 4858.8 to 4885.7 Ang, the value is 1.24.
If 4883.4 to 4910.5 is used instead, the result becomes 1.22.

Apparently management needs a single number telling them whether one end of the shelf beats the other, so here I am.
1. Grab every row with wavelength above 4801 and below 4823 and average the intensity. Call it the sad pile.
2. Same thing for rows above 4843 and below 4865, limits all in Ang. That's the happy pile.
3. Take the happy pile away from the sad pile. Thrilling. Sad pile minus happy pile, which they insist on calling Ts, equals -2.0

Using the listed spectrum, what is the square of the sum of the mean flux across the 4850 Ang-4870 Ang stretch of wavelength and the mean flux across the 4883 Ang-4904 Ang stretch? 4184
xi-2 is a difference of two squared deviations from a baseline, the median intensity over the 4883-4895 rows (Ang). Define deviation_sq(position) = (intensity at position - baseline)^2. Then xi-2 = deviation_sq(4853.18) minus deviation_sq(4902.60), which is -11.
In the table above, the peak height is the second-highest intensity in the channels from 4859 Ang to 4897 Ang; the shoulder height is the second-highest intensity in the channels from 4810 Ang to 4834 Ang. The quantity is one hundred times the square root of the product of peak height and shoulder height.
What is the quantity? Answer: 3299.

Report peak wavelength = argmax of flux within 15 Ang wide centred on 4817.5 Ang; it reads 4819.77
